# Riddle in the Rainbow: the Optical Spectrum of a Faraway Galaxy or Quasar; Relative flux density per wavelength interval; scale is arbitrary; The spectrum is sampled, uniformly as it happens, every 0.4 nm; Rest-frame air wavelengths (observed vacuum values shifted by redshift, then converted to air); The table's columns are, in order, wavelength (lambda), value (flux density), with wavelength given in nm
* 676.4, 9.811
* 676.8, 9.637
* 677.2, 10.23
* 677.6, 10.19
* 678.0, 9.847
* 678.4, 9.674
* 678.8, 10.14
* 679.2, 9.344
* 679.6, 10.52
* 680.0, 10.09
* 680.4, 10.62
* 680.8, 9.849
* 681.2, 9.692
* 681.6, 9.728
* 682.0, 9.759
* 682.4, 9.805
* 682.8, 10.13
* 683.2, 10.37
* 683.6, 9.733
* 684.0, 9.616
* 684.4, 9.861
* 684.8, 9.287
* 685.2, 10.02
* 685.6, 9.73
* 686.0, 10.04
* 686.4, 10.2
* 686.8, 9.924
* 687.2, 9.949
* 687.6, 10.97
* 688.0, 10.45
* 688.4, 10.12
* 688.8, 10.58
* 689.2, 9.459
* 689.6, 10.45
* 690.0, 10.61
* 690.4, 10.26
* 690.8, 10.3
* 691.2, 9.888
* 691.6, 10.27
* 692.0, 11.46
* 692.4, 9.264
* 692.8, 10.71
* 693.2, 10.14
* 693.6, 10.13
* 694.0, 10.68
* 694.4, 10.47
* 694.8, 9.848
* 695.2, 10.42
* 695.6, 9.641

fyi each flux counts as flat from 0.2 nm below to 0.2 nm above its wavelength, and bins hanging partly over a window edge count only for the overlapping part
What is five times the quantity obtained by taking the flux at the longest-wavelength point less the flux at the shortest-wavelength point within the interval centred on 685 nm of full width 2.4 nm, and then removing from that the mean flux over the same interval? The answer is -47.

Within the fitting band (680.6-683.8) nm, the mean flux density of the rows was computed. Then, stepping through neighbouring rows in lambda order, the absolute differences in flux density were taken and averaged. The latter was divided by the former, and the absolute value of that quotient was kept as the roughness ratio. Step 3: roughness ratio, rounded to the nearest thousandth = 0.021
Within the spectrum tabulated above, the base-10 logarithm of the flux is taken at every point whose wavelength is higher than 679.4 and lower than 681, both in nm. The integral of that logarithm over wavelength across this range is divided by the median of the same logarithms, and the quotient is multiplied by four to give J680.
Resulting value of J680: 6.39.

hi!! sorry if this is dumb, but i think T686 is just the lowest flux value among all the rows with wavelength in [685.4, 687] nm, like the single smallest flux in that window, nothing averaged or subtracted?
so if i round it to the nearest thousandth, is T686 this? 9.730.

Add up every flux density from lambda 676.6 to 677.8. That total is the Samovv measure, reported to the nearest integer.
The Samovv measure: 30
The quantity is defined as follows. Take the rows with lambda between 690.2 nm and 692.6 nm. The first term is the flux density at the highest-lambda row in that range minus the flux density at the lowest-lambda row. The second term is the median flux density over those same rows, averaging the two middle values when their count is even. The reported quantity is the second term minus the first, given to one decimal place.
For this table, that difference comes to 11.3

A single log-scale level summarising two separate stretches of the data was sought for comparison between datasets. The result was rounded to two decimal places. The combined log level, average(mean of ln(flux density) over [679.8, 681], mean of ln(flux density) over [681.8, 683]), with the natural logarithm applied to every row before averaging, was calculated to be 2.31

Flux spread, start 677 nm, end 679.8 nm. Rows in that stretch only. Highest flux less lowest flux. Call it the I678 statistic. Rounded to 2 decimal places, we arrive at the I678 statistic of 1.18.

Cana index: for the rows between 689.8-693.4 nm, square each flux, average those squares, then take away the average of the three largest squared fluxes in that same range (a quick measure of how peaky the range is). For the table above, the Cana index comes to -12.7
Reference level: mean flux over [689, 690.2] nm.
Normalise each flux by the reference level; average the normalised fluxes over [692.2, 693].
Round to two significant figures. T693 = 0.98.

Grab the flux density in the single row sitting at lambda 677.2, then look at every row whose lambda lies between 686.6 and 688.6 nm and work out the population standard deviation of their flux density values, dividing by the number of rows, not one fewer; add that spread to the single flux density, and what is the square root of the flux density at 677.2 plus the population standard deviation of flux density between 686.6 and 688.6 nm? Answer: 3.26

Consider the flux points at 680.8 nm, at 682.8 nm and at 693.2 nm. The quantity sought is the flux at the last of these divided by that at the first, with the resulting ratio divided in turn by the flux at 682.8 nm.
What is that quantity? 0.102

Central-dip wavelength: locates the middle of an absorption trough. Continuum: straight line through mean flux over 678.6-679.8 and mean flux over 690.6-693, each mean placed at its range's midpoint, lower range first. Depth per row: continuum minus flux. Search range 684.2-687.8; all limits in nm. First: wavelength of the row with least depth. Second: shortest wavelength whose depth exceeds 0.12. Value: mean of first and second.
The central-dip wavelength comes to 686.00 nm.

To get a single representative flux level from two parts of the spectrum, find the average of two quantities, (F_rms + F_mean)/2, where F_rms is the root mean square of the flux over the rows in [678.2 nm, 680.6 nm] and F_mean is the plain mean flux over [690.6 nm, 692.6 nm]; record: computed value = 10.2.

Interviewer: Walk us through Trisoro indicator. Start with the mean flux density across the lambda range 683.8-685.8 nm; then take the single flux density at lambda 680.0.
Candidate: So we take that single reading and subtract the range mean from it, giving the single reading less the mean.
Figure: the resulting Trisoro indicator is 0.4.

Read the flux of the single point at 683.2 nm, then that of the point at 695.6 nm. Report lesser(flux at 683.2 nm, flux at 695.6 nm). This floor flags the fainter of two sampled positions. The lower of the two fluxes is 9.6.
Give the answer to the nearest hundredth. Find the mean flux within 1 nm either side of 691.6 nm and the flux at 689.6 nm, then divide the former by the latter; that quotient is 0.98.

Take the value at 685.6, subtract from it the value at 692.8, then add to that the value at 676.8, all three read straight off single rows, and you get 8.7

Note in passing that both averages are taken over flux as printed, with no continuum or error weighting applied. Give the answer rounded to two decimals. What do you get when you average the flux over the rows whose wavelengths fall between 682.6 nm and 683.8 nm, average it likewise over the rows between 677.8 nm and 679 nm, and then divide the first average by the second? 1.02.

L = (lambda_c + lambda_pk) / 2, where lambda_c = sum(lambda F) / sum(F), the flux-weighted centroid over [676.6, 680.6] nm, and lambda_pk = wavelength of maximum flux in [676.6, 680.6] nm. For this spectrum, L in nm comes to 679.51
